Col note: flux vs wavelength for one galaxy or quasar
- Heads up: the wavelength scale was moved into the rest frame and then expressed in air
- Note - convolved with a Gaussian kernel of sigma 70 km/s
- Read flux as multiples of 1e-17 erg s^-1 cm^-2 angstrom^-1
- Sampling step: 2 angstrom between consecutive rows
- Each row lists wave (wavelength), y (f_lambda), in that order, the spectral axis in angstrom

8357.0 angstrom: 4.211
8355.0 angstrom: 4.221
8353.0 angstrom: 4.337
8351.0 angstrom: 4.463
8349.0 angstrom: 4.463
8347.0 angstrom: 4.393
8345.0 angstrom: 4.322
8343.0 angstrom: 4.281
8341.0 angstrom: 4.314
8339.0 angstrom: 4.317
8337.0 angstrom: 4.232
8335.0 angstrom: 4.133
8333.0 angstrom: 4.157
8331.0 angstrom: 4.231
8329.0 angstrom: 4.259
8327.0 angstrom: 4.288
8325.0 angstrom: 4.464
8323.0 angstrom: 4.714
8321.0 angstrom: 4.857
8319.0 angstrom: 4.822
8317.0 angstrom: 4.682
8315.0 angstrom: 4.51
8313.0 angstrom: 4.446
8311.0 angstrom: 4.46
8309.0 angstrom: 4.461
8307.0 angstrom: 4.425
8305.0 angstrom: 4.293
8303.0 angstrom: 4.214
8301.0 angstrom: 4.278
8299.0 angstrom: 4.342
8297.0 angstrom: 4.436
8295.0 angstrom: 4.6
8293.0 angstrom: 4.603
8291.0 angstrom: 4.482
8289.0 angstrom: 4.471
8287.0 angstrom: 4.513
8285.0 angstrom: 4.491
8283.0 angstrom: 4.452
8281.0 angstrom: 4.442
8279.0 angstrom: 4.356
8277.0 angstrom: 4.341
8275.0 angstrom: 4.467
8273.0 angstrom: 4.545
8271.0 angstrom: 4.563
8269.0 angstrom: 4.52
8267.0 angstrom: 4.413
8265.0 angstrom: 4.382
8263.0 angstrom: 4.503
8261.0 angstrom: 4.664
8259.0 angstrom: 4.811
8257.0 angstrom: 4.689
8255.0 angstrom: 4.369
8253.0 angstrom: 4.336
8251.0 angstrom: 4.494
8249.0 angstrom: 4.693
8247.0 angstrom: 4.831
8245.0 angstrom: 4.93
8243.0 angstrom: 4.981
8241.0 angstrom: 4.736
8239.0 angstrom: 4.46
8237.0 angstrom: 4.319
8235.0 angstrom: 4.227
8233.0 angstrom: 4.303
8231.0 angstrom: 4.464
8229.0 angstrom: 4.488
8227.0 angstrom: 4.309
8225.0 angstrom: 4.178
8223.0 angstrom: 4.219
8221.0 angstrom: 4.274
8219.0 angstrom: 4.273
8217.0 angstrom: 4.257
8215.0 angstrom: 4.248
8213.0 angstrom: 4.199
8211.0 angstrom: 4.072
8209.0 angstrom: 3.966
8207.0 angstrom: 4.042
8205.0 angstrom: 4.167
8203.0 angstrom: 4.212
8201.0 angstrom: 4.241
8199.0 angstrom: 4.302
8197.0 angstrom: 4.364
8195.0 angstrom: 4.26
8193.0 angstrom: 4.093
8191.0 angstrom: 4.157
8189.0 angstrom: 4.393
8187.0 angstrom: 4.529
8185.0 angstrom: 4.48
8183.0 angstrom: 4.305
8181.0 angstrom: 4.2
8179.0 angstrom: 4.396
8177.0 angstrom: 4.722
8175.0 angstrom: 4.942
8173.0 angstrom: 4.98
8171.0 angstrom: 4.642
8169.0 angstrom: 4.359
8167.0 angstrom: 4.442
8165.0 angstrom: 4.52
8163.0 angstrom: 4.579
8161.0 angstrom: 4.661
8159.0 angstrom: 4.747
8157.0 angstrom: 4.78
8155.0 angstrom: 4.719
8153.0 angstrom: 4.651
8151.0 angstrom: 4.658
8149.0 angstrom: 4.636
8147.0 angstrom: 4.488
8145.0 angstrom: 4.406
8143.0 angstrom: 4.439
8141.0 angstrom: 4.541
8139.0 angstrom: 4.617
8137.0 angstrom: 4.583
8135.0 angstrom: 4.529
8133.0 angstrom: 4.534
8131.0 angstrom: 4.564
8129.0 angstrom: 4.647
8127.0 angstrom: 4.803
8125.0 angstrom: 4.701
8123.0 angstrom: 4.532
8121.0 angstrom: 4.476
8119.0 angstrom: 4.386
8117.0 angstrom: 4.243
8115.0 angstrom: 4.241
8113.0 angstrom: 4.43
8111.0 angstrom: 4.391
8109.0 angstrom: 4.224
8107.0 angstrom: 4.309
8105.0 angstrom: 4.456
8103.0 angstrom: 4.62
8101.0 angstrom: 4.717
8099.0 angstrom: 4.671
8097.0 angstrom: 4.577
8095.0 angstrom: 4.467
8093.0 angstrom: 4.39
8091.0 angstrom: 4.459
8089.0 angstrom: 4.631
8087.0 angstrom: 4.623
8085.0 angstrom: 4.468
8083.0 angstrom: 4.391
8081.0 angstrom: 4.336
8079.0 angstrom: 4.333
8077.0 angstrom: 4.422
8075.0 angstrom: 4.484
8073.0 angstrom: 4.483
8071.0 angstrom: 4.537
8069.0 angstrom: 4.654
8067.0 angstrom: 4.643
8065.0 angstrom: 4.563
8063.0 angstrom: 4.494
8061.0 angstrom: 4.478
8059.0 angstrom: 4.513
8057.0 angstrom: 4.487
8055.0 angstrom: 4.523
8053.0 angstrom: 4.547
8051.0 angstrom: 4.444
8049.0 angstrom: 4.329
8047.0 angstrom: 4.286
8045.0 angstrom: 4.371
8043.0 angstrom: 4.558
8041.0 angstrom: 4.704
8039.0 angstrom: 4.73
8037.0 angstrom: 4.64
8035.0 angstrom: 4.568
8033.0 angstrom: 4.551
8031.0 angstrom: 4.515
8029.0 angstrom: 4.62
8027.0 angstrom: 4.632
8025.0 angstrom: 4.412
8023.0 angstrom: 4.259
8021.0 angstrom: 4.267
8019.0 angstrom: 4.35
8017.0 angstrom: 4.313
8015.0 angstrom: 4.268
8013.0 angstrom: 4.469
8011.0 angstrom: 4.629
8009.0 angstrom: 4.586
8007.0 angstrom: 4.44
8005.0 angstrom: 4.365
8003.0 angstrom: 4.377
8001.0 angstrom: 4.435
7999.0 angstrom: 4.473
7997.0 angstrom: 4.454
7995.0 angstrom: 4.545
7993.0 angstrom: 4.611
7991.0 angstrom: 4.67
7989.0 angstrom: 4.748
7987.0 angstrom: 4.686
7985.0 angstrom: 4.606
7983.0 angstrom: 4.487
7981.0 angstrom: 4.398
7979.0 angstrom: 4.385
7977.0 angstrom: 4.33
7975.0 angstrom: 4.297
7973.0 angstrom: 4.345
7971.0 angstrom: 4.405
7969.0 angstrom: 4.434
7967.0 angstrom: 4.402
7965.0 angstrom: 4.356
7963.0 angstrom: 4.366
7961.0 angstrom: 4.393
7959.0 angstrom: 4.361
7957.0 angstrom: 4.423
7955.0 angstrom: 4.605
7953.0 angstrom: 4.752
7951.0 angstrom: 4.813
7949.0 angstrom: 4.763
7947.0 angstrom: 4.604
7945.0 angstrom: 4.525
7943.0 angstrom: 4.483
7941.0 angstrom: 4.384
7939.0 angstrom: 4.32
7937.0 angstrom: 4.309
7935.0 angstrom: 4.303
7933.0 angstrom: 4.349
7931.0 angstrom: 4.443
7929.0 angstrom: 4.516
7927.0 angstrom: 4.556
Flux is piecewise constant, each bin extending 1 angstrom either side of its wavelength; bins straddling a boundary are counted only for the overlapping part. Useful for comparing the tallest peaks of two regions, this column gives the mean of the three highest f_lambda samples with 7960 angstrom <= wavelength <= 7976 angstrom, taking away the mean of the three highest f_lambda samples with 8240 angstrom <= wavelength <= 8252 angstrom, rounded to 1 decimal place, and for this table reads -0.5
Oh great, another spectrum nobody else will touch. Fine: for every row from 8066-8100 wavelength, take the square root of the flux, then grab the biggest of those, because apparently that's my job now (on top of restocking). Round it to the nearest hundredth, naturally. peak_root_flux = 2.16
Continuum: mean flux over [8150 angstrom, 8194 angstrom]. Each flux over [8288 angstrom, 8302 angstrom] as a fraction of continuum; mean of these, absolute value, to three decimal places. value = 0.981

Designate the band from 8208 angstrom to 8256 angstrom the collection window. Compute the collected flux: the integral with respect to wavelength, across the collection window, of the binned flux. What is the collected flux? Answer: 211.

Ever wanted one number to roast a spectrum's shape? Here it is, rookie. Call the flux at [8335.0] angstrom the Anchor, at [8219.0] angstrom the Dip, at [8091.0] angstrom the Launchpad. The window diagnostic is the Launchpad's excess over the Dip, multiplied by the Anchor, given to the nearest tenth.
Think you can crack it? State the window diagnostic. 0.8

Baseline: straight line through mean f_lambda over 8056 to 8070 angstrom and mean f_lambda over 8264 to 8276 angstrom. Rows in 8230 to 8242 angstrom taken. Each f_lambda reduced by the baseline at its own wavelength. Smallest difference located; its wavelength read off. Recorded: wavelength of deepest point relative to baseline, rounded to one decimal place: 8235.0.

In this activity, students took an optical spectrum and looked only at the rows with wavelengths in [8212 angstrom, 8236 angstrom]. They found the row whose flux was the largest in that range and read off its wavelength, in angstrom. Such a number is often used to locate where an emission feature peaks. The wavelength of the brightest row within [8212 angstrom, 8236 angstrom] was 8229.0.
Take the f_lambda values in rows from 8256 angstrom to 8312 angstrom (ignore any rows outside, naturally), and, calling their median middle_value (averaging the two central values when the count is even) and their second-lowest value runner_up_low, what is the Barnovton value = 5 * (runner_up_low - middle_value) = -0.93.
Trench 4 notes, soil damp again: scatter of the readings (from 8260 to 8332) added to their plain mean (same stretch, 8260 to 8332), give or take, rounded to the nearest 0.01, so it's 4.62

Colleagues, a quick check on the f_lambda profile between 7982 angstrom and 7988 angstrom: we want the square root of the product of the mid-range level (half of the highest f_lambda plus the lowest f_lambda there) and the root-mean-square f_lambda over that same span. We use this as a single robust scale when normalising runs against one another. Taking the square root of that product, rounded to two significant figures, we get 4.6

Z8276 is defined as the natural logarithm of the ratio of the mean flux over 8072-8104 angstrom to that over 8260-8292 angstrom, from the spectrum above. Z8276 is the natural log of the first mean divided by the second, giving 0.01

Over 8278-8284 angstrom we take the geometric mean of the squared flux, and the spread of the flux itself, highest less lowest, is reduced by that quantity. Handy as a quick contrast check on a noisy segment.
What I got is -19.4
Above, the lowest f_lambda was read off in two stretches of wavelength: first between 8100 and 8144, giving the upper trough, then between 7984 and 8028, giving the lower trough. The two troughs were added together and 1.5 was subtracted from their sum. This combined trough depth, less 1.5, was 6.98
